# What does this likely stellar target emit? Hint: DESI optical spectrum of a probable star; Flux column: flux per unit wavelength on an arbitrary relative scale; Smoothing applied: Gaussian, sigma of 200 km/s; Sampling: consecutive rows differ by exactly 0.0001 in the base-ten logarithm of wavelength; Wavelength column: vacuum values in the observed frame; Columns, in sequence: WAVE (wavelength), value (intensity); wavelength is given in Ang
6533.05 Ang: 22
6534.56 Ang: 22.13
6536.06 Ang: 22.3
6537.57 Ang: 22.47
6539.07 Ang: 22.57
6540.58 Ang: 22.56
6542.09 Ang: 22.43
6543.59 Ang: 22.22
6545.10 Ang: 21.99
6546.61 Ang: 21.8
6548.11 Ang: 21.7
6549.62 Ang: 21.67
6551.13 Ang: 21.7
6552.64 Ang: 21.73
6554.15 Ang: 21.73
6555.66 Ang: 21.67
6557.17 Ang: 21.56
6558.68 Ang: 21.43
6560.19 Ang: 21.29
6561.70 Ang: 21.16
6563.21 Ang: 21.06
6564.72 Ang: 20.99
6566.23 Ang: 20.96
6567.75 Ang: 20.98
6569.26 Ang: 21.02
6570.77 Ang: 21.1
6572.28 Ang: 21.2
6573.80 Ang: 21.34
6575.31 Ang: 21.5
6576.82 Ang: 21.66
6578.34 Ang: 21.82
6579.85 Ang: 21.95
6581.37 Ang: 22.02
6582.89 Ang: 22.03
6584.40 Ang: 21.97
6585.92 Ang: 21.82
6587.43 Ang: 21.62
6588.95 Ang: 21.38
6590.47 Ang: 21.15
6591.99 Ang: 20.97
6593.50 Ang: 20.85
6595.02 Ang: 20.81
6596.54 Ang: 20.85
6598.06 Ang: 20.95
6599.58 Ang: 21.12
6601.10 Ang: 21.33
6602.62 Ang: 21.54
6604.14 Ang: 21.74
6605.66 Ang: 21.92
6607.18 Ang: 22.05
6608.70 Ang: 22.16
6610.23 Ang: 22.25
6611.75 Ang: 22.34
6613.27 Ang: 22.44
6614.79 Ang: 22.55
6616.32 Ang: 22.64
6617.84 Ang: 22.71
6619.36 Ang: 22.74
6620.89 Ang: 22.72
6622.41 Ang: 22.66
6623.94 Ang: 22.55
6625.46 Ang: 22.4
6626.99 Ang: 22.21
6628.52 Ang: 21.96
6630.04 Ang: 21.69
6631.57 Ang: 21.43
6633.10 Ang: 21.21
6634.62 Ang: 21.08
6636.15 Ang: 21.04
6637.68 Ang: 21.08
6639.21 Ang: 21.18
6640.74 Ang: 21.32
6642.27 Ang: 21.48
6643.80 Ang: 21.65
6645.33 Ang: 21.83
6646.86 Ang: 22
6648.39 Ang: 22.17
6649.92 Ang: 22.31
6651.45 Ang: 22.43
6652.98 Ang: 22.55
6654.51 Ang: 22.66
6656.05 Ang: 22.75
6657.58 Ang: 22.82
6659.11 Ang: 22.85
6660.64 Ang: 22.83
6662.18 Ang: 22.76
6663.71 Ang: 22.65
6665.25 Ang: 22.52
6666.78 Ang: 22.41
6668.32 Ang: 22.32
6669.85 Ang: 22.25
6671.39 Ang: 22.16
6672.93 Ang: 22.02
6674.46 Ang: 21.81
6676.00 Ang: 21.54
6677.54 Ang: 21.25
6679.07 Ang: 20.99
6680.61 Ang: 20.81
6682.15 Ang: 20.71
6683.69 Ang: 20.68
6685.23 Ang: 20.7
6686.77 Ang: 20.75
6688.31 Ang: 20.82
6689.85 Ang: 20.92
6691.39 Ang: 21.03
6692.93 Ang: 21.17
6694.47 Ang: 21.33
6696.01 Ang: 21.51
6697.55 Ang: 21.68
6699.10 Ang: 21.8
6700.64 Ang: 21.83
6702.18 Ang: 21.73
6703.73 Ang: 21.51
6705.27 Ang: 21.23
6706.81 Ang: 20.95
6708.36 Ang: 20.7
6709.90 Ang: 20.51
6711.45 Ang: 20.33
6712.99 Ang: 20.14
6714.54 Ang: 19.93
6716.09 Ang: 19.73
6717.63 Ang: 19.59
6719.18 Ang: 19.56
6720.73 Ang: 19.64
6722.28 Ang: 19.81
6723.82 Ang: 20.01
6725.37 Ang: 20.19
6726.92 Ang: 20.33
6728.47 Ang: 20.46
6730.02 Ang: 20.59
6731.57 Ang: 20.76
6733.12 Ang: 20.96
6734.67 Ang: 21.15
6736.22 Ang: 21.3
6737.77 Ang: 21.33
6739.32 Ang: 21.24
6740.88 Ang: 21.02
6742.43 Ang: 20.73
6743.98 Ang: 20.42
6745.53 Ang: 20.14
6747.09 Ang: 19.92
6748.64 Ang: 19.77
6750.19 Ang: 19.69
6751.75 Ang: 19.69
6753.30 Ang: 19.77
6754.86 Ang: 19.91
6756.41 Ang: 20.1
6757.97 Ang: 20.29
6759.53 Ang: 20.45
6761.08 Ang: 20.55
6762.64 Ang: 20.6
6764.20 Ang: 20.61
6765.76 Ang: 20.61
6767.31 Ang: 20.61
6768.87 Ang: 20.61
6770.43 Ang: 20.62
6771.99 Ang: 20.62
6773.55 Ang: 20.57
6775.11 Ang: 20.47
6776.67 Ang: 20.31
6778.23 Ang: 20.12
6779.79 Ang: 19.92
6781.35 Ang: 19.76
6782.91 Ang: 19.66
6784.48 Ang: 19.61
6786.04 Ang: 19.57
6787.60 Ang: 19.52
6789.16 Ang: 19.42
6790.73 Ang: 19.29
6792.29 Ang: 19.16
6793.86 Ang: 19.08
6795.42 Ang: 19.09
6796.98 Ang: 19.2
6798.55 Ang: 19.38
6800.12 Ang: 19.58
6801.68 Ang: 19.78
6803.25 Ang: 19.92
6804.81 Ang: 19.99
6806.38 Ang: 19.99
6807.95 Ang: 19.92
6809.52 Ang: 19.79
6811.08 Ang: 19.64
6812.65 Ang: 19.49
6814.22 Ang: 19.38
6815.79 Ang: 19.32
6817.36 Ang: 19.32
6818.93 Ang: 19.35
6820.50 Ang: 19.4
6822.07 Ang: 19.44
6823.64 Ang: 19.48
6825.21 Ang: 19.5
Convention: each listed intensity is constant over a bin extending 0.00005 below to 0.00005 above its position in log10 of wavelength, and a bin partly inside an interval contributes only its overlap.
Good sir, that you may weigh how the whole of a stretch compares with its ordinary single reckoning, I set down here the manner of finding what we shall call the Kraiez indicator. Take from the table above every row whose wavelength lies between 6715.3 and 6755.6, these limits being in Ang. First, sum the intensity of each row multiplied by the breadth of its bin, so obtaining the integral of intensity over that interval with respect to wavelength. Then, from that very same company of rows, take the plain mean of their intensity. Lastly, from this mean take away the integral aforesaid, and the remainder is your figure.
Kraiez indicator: -798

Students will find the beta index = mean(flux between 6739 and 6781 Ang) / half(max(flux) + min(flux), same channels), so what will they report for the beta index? 0.99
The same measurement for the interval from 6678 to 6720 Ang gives 1.01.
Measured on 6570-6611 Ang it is 1.00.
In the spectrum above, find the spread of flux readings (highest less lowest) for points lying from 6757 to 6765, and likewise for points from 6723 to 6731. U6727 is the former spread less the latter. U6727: -0.3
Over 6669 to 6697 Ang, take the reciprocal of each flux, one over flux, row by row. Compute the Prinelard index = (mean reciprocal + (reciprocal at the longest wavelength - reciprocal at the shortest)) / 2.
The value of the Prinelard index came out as 0.0243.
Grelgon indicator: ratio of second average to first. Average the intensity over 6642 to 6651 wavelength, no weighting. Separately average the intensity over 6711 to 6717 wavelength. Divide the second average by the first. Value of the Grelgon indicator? 0.91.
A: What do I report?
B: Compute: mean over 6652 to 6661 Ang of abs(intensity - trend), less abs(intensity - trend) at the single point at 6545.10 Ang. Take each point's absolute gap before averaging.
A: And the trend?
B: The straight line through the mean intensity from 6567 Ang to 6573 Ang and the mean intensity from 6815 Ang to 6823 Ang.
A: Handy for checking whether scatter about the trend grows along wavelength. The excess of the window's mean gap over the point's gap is 1.5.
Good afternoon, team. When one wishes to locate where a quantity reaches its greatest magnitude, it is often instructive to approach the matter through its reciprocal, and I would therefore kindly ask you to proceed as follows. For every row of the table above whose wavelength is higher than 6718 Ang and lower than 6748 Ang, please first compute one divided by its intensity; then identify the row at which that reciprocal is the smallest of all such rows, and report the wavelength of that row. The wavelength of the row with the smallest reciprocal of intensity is 6737.77 Ang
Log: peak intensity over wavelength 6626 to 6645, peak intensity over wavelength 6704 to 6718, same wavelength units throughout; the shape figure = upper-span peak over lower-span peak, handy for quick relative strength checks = 0.96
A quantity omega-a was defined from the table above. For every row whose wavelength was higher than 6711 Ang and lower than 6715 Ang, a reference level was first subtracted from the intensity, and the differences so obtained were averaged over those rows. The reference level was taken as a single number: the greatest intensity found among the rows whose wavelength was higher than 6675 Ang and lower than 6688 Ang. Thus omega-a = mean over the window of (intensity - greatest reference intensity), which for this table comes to -1.4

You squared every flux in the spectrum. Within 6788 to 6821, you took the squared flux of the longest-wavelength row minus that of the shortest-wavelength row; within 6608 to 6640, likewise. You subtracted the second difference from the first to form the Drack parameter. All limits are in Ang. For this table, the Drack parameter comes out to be 42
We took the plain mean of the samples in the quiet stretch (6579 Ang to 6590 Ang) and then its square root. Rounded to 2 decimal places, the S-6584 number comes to 4.67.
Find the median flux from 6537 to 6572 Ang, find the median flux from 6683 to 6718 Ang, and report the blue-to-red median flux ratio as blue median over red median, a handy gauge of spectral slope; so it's 1.036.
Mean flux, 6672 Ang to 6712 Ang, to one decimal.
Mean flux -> 21.2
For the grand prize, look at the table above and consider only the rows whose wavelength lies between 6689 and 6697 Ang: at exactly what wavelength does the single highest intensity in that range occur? 6696.01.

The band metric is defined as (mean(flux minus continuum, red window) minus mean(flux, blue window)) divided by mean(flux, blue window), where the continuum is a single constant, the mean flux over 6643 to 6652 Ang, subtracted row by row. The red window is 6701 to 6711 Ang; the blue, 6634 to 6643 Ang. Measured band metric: -1.045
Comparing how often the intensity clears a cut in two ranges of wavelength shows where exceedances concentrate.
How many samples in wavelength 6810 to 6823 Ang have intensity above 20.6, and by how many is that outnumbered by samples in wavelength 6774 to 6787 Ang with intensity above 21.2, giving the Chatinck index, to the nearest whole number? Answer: 0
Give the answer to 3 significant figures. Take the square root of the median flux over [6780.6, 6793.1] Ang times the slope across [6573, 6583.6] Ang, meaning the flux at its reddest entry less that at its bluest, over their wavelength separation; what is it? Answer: 1.22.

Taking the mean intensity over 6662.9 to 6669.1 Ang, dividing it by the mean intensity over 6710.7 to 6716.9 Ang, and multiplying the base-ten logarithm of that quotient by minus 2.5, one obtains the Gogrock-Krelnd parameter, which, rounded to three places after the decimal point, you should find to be -0.125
